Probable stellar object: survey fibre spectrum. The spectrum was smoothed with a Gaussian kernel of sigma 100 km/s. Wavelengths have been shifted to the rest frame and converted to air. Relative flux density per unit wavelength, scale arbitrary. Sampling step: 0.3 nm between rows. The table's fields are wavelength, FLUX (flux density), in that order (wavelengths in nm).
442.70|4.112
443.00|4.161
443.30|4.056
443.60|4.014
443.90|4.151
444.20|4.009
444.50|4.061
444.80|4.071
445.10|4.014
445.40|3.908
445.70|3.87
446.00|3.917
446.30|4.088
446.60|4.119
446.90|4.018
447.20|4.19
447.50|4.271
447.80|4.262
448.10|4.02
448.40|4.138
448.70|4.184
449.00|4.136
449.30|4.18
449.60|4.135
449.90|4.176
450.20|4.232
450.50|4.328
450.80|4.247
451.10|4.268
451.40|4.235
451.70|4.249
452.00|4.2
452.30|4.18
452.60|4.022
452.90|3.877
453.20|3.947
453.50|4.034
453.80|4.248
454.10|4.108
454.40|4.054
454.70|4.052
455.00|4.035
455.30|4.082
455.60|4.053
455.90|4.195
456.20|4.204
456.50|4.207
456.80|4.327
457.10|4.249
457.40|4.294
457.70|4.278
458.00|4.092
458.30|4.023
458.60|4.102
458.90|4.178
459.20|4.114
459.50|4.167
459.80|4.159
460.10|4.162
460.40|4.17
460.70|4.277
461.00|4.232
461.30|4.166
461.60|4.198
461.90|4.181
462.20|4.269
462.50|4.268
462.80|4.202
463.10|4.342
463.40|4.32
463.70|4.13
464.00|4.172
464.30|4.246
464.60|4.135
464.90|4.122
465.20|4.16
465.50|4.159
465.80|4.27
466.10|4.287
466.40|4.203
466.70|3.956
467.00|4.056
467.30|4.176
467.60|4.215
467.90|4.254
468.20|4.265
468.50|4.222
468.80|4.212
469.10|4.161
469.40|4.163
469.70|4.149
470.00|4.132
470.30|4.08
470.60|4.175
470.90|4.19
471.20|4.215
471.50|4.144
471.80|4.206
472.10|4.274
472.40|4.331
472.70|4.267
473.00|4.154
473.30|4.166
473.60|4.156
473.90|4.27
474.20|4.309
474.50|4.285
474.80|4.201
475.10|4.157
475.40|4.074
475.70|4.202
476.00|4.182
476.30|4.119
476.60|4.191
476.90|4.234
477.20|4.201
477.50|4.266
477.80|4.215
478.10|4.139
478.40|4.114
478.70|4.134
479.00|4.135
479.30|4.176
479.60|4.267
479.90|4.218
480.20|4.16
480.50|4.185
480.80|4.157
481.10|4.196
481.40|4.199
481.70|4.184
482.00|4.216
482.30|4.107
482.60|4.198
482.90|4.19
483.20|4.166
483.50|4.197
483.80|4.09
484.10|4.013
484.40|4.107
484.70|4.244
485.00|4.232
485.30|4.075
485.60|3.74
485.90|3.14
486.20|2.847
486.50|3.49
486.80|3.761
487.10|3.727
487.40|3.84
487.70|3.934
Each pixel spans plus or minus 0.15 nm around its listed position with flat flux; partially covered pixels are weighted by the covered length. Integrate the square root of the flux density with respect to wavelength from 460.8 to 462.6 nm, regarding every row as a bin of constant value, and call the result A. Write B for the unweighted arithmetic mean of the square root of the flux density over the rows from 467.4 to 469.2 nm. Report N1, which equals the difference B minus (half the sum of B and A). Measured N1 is -0.821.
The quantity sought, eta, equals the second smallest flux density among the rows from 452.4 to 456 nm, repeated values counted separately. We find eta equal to 3.947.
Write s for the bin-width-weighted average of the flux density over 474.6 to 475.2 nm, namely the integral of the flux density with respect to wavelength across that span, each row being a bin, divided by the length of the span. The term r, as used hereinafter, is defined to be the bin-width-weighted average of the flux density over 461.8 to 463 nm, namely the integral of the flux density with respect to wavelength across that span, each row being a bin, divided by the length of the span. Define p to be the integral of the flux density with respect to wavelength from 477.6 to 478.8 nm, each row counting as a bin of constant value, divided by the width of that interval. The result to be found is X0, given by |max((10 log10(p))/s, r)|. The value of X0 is 4.24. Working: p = 4.16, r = 4.237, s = 4.19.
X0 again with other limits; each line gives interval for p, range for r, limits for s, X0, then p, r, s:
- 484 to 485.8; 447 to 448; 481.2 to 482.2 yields 4.22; 4.04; 4.219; 4.19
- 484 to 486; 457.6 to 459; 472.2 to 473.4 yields 4.13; 3.95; 4.128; 4.23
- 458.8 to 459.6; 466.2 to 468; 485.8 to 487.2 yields 4.14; 4.15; 4.144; 3.39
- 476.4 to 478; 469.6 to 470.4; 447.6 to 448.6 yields 4.12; 4.22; 4.121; 4.15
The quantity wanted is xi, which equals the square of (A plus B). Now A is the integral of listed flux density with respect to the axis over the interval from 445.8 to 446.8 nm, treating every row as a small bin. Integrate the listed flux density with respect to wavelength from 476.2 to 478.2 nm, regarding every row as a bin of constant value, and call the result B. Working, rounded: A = 4.0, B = 8.4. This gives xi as 154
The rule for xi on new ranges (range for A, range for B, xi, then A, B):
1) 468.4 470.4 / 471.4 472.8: 204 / 8.3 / 5.9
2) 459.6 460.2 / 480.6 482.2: 85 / 2.5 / 6.7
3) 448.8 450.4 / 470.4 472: 179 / 6.7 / 6.7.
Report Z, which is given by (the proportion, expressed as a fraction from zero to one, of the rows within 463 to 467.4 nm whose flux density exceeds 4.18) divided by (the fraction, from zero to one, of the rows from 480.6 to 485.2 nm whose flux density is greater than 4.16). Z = 0.6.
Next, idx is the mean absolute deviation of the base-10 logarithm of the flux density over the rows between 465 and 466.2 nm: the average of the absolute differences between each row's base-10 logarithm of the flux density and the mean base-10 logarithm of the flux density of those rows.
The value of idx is 0.006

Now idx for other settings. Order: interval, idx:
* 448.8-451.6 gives 0.005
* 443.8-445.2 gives 0.004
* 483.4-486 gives 0.028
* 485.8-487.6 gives 0.041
